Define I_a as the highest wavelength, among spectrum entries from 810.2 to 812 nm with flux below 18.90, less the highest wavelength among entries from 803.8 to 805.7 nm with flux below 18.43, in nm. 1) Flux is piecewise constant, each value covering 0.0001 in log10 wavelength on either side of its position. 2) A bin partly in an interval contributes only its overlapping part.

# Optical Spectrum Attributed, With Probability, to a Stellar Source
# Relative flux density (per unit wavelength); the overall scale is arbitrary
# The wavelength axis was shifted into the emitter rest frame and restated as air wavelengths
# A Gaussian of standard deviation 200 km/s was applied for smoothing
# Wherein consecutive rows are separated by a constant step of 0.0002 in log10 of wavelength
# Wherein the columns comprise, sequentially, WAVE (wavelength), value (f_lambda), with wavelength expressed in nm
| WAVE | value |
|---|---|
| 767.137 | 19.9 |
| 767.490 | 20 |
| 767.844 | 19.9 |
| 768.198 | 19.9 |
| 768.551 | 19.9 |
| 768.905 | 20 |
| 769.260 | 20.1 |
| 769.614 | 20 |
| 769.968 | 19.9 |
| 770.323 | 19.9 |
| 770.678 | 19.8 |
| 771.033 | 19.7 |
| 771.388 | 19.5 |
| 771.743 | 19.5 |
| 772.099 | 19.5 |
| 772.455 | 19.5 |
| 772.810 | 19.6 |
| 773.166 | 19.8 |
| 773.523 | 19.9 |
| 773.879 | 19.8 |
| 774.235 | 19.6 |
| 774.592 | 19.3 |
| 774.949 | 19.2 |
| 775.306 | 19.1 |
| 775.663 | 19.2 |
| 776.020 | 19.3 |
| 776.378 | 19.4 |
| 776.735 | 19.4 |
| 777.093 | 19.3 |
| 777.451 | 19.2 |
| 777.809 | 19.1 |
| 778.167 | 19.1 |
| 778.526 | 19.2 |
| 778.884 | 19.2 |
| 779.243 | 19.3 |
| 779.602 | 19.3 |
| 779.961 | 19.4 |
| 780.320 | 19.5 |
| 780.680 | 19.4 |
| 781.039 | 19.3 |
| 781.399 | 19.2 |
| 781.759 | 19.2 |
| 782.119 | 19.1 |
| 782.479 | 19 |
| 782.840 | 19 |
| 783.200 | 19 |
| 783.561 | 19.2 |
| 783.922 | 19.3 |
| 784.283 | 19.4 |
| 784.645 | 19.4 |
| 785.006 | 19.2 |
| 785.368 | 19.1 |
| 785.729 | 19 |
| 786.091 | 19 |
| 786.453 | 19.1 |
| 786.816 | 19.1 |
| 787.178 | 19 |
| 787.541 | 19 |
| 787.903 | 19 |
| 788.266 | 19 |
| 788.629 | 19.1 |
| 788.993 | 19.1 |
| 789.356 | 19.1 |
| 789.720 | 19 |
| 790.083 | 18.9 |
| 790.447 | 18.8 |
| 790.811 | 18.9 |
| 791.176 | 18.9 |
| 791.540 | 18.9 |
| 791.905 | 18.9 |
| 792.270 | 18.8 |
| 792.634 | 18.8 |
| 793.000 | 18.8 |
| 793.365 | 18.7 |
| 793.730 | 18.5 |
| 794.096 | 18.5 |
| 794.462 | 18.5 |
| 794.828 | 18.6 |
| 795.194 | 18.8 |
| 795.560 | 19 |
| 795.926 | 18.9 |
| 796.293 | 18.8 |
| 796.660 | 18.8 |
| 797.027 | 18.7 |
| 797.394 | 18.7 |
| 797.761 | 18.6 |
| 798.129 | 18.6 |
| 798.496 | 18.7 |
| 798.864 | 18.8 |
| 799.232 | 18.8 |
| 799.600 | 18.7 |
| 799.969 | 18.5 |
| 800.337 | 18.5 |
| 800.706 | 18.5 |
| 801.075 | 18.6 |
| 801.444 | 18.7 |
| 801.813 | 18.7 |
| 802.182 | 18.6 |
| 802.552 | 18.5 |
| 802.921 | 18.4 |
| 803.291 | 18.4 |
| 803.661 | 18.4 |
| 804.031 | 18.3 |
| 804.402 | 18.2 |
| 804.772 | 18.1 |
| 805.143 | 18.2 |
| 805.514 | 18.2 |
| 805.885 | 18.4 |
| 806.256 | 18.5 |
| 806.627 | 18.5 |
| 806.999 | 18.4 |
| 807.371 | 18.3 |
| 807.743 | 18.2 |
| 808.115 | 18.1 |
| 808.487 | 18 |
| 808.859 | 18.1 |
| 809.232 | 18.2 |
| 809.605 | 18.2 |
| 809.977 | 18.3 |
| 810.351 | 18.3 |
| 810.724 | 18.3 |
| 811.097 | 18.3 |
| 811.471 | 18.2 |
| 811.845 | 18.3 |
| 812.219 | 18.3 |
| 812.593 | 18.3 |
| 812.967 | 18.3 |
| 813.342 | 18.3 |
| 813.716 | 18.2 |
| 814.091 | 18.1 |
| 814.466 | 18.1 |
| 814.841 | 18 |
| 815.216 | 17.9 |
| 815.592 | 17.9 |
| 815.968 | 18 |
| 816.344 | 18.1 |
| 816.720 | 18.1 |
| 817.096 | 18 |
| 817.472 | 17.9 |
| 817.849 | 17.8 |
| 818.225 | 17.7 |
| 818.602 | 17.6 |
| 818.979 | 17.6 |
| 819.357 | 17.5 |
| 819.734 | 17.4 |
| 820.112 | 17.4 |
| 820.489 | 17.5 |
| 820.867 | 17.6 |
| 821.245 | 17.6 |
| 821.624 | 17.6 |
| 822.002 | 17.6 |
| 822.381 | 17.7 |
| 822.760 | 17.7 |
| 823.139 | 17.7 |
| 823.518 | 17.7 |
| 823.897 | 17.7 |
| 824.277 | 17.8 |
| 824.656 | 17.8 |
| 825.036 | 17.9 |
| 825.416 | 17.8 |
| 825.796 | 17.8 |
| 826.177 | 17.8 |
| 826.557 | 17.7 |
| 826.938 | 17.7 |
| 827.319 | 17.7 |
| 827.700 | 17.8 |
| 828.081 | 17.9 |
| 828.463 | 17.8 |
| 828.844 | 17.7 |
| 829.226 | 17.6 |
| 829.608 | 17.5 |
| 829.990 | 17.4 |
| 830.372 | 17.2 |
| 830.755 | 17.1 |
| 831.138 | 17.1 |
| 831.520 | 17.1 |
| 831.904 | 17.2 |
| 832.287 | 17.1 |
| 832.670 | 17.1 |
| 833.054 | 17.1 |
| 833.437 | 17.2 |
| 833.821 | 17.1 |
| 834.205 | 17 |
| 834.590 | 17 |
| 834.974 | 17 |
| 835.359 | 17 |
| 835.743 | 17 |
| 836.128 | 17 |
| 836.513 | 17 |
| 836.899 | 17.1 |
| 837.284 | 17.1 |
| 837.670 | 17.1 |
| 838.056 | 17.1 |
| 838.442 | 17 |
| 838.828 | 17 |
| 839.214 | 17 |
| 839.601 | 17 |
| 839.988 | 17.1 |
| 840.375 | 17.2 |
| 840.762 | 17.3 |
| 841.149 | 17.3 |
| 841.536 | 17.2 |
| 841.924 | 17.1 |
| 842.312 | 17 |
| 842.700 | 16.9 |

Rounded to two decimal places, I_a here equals 6.33 nm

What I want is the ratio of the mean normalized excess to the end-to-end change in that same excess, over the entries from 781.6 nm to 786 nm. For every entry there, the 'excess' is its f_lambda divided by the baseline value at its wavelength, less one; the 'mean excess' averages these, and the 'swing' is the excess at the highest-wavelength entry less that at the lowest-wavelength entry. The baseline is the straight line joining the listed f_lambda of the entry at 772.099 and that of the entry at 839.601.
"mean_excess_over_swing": -1.7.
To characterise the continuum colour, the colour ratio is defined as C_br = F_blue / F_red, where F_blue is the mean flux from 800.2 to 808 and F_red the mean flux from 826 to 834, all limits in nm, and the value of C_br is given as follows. 1.06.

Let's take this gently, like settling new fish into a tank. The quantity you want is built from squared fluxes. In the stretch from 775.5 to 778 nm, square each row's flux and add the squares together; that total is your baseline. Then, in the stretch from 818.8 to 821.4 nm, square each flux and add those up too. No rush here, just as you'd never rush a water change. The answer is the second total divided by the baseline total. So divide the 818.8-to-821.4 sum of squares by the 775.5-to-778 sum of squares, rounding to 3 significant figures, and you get 0.826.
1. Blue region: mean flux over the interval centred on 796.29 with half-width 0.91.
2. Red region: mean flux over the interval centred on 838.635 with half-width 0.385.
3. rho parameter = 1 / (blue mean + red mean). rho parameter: 0.0279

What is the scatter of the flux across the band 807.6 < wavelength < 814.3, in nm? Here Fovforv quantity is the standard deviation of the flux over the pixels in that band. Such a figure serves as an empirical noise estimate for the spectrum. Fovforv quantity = 0.09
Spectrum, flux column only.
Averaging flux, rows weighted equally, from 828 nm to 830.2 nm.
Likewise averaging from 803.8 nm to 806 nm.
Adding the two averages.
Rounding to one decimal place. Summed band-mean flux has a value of 35.9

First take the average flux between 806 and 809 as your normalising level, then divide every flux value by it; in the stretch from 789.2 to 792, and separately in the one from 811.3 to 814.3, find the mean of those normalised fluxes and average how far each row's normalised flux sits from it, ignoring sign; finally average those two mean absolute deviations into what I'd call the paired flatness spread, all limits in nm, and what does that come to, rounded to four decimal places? 0.0034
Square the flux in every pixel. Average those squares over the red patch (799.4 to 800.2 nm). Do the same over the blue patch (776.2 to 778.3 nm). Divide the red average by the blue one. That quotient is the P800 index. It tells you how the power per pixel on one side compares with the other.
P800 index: 0.93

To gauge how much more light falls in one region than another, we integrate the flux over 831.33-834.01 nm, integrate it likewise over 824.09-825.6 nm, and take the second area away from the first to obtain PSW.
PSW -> 19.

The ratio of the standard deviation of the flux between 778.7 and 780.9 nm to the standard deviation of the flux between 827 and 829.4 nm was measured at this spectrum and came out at 1.0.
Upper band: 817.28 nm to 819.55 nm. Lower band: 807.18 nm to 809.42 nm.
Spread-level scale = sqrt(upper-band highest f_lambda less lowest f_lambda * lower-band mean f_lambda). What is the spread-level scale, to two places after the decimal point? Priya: 2.69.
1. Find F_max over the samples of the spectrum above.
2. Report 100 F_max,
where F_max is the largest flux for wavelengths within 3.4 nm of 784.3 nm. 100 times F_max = 1940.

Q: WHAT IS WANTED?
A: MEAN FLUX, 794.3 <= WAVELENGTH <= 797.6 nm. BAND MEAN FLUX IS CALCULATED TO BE 18.76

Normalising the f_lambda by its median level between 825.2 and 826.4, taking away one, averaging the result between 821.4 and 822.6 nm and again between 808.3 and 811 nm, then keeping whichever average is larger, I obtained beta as 0.02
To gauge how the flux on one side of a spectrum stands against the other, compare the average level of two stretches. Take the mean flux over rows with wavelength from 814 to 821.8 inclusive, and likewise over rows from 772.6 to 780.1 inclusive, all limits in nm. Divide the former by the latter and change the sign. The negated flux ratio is -0.918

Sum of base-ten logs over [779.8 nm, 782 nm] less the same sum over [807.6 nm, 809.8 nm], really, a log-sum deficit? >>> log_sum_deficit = 0.17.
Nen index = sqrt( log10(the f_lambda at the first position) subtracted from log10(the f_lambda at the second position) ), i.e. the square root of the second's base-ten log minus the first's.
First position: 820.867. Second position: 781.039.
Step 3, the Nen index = 0.20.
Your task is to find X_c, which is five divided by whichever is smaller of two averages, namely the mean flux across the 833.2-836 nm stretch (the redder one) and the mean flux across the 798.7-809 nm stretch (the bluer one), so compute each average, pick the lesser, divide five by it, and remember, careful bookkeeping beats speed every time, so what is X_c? 0.293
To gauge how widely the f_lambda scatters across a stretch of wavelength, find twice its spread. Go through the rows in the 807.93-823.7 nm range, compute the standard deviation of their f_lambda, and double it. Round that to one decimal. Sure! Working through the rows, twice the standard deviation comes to 0.6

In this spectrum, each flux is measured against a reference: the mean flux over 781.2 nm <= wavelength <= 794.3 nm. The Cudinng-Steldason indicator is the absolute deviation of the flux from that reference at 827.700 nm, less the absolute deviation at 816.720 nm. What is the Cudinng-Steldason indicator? 0.3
